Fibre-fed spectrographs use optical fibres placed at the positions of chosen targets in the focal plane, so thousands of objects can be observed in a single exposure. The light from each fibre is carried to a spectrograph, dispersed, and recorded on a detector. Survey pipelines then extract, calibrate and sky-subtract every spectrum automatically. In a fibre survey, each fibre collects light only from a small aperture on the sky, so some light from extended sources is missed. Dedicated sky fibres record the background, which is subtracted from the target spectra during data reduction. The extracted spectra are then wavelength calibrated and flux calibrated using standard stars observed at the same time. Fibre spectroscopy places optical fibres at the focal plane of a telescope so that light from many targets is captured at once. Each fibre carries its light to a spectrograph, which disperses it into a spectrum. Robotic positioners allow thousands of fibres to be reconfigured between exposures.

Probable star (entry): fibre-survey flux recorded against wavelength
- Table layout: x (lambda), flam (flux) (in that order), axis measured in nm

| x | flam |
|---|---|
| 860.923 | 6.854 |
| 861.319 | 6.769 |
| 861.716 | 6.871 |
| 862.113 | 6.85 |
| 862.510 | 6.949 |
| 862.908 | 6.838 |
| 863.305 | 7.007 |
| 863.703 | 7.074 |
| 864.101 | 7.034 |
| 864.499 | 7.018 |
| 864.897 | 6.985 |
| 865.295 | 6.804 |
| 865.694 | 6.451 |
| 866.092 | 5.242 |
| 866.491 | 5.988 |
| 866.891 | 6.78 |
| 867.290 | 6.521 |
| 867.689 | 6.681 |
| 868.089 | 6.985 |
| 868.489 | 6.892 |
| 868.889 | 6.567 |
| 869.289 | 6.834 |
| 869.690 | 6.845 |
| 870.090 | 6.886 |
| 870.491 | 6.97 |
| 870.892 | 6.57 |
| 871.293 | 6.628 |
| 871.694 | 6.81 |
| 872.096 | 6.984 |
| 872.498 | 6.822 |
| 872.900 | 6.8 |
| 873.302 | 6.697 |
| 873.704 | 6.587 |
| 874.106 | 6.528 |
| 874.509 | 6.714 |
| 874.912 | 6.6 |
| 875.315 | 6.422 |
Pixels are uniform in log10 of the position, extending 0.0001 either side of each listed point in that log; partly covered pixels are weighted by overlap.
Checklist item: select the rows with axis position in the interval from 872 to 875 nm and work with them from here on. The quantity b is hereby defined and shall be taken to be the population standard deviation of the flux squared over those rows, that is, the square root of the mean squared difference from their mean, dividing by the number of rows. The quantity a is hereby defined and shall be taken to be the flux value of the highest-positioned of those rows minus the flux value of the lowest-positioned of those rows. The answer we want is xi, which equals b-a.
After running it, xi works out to 2.3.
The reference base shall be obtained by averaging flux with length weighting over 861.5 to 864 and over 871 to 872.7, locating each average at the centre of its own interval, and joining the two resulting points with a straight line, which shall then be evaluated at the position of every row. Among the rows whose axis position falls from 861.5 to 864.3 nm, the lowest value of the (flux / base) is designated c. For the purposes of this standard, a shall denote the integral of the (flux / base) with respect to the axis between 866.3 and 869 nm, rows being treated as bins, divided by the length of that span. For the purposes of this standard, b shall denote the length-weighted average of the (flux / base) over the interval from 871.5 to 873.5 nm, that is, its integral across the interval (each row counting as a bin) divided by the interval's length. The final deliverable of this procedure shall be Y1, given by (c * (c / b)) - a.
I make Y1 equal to 0.002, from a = 0.967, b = 1.00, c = 0.987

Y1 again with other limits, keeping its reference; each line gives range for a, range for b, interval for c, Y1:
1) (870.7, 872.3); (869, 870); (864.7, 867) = -0.411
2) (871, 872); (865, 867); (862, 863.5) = 0.080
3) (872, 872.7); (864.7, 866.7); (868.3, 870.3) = -0.006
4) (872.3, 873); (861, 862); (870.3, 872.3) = -0.057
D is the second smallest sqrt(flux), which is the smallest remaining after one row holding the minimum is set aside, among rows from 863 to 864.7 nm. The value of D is 2.65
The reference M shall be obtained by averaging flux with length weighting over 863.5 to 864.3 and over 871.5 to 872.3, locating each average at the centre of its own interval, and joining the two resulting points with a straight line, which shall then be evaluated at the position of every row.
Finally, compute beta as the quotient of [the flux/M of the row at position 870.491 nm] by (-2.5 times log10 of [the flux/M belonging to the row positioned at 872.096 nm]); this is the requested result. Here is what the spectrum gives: -66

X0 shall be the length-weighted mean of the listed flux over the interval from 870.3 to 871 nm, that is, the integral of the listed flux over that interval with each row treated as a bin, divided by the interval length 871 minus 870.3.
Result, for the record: 6.79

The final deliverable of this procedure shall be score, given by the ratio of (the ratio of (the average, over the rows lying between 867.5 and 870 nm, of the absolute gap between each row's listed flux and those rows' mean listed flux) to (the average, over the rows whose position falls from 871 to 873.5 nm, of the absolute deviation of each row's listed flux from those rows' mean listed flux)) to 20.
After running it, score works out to 0.069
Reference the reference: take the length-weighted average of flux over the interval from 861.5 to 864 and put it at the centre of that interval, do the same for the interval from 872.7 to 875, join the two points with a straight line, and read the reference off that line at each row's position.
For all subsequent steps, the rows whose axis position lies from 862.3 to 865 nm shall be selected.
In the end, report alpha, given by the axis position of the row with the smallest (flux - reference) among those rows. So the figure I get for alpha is 862.908 nm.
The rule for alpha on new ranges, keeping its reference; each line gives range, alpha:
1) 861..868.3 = 866.092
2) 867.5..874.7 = 868.889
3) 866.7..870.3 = 867.290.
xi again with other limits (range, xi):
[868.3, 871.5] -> 2.3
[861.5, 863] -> 0.6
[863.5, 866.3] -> 9.4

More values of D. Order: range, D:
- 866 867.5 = 2.45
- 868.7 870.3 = 2.61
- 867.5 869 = 2.58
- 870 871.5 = 2.57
